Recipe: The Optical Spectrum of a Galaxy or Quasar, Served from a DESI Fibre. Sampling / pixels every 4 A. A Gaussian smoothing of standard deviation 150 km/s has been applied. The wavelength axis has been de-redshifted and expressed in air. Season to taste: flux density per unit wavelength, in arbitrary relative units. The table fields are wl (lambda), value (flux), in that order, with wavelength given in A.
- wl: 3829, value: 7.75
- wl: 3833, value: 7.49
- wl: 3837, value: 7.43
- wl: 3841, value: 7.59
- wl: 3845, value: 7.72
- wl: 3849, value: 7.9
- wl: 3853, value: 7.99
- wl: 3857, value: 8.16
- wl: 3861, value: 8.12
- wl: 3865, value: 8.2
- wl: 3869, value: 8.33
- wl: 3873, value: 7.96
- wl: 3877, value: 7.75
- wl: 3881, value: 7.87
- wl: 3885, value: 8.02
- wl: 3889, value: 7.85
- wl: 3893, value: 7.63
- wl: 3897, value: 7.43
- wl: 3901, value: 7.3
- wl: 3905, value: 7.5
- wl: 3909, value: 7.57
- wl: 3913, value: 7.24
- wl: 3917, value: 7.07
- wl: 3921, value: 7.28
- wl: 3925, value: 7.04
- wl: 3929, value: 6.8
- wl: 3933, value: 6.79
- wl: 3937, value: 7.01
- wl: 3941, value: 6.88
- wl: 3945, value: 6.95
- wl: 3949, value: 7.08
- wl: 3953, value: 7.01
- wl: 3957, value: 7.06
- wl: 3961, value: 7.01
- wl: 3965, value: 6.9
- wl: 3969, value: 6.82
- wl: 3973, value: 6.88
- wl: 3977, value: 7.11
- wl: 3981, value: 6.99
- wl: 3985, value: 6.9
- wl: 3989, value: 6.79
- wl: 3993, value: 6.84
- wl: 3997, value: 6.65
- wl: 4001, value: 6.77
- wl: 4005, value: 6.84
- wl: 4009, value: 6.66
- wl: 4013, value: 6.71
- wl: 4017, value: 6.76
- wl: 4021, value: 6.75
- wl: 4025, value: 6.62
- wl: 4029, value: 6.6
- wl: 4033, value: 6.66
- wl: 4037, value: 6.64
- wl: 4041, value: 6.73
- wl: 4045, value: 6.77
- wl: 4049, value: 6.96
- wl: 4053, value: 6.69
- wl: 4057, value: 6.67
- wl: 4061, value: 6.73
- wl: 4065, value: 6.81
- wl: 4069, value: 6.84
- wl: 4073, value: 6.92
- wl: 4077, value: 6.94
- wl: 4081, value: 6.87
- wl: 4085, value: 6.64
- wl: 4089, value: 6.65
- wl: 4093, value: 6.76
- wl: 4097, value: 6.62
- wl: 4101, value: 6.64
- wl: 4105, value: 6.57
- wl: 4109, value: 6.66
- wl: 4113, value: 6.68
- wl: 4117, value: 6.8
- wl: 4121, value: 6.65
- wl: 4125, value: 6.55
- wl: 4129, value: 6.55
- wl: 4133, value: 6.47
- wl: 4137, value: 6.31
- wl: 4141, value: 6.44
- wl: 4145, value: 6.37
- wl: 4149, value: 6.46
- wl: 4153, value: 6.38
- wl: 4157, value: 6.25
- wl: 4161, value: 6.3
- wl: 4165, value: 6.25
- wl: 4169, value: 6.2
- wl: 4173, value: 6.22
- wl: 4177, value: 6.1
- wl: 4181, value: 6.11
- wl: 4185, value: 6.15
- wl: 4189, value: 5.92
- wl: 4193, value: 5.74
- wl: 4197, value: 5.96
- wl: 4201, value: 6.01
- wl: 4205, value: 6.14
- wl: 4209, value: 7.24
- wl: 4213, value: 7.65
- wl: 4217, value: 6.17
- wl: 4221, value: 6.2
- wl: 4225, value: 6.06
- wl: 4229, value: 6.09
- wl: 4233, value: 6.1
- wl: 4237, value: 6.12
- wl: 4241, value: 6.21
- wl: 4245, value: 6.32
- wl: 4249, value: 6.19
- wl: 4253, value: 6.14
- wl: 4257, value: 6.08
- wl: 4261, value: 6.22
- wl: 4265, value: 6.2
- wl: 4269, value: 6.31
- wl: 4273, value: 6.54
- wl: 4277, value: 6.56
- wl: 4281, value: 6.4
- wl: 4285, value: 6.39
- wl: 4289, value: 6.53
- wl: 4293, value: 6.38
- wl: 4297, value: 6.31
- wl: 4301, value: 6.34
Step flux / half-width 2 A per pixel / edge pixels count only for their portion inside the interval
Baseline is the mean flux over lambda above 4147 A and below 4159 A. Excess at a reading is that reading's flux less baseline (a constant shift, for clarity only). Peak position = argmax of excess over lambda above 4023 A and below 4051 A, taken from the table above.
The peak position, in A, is 4049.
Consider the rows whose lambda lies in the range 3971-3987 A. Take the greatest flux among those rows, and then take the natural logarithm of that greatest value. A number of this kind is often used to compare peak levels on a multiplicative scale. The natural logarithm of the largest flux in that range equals 1.96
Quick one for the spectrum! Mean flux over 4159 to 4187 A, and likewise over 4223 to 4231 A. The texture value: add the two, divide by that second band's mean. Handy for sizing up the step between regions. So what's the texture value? 2.019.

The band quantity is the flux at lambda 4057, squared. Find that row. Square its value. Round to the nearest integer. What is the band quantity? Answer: 44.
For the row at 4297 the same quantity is 40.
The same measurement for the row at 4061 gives 45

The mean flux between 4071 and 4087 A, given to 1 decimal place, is 6.8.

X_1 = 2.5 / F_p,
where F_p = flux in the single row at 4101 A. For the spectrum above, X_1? 0.38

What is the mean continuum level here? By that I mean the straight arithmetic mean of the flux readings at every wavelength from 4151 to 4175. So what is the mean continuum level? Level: 6.3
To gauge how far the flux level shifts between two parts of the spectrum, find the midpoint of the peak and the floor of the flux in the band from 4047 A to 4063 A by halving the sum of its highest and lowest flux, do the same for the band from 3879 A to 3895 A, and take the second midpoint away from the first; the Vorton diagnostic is -1.0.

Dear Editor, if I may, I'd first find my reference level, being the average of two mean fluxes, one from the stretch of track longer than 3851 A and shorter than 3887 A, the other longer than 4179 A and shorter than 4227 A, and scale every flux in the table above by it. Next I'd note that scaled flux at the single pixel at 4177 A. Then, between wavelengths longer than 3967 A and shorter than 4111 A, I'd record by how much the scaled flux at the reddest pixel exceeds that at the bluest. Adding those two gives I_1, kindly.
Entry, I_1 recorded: 0.83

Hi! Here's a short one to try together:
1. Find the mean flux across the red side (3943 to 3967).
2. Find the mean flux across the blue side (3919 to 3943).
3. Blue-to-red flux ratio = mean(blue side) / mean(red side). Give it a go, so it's 1.00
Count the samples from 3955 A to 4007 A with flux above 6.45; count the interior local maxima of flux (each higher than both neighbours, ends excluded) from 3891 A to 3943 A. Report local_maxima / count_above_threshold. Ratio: 0.23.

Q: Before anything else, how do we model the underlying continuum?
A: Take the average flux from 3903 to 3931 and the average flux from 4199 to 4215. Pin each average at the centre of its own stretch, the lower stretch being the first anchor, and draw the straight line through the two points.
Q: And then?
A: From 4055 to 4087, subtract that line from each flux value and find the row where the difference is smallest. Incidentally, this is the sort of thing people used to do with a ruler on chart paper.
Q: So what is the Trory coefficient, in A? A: 4057 A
